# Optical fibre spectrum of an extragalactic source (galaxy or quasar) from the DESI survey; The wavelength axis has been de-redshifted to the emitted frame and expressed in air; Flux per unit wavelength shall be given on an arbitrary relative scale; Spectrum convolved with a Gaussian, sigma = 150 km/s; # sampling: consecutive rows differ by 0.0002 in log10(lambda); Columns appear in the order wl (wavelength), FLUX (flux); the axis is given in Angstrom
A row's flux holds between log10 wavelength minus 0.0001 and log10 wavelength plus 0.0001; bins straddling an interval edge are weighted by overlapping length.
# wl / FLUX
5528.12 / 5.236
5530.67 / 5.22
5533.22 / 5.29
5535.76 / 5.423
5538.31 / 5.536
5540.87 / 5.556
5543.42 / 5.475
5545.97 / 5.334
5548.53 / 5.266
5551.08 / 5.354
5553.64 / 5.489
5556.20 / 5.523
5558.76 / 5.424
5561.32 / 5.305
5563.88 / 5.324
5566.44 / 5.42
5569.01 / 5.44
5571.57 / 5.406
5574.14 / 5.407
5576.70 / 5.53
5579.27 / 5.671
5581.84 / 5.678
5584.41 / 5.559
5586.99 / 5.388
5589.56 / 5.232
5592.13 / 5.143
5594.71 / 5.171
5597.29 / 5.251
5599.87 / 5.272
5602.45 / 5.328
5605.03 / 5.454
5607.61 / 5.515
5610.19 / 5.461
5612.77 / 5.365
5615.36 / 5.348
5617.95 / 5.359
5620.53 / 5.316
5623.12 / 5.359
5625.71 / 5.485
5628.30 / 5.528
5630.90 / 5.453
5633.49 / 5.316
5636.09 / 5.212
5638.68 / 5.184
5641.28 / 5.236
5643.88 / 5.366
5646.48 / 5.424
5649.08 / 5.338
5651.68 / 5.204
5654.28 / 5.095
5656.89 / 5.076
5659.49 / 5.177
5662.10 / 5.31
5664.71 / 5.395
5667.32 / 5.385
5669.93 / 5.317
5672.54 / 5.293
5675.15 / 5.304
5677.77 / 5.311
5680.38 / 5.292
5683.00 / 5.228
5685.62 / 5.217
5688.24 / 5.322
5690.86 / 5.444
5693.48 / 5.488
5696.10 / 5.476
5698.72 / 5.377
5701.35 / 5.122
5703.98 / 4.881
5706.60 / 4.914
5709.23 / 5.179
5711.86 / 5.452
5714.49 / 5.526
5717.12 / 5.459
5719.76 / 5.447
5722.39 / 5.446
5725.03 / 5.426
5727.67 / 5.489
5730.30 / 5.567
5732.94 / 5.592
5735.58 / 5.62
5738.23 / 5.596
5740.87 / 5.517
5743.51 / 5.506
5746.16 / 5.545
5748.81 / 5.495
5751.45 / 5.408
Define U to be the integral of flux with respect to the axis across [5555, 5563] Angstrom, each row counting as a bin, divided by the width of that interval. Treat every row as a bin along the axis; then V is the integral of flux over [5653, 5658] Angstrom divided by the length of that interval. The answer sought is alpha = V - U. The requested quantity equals -0.33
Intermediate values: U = 5.41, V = 5.08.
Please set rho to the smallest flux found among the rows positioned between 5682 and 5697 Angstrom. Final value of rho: 5.217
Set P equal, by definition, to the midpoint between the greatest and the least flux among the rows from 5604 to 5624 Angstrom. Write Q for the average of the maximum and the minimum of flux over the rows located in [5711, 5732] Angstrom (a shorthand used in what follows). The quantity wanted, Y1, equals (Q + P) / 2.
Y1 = 5.46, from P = 5.42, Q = 5.50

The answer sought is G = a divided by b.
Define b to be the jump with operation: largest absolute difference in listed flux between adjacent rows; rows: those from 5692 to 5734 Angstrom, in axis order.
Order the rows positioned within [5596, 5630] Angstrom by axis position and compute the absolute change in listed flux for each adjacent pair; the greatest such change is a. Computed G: 0.46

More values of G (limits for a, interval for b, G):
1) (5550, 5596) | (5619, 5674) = 1.25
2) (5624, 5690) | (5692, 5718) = 0.50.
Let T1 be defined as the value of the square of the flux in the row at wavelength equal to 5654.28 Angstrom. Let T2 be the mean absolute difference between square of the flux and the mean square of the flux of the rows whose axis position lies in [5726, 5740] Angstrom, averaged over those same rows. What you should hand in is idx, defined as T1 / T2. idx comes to 65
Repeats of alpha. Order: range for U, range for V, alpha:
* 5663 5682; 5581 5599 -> 0.01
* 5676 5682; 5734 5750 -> 0.25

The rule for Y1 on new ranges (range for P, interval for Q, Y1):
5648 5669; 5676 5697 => 5.29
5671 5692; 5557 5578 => 5.37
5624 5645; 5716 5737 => 5.44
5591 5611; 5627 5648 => 5.34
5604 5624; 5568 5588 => 5.47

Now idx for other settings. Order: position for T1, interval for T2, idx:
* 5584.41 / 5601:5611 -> 51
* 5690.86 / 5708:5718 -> 25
